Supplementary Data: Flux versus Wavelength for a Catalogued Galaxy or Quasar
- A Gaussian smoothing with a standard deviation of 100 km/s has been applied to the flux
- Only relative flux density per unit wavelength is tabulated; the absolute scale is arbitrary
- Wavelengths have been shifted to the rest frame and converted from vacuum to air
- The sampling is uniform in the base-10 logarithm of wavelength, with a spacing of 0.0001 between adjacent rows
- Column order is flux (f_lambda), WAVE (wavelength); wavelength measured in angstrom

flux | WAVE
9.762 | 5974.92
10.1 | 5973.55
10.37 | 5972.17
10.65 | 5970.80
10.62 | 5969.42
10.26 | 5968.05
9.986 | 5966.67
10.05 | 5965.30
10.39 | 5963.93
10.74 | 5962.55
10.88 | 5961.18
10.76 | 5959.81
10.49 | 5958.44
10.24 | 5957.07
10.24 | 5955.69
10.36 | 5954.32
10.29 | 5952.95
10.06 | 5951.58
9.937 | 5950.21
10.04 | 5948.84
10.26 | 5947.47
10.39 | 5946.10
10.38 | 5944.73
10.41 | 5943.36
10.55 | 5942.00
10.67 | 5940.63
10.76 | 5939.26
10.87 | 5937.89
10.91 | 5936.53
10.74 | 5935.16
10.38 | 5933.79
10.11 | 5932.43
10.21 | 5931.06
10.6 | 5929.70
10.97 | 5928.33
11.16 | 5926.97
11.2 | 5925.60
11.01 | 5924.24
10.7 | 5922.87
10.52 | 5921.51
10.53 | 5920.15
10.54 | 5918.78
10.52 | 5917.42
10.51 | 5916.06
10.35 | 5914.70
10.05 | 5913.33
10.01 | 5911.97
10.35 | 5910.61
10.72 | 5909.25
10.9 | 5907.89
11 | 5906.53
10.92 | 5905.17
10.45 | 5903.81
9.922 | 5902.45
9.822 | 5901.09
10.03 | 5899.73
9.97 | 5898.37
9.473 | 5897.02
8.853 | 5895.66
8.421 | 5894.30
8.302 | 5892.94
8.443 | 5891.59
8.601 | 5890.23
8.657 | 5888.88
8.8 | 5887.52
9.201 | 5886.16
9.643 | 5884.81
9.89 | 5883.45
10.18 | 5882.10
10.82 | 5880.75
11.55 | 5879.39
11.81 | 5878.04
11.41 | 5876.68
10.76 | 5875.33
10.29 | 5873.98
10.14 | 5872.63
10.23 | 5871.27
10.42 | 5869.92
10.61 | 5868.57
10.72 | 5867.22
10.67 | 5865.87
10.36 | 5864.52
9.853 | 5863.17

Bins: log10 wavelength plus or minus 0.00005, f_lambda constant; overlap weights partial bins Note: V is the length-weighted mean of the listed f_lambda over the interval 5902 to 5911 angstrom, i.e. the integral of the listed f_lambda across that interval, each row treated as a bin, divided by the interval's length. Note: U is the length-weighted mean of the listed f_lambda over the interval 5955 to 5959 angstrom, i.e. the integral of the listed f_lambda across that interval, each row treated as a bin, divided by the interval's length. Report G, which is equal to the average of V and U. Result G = 10.5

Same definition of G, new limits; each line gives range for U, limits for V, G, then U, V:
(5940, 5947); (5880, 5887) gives 10.2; 10.5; 9.9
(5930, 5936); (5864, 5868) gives 10.5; 10.4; 10.6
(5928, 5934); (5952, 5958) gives 10.4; 10.4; 10.3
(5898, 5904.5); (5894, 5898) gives 9.5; 10.0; 9.1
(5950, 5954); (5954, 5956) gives 10.2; 10.1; 10.3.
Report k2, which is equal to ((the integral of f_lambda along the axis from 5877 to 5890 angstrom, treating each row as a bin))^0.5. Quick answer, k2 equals 11.4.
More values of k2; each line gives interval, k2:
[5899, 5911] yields 11.2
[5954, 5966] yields 11.2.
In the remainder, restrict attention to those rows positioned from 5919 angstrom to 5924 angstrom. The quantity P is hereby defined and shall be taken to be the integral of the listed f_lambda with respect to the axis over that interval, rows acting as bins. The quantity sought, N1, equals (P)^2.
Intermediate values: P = 53.0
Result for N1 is 2811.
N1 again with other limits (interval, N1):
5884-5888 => 1368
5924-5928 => 1983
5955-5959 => 1699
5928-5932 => 1771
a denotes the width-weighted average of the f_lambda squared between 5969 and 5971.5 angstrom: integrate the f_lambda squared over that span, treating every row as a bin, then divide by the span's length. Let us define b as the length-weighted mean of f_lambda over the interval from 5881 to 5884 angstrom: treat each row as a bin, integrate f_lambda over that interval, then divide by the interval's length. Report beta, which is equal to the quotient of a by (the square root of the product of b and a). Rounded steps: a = 113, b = 10.2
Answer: 3.3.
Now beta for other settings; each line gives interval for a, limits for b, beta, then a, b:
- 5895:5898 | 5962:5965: 2.9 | 86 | 10.5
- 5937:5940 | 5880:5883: 3.3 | 117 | 10.5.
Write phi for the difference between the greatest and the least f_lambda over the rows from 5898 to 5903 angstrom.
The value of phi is 0.21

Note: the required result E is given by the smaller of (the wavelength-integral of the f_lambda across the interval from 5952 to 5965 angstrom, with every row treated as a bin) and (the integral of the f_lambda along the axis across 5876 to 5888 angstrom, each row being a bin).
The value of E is 125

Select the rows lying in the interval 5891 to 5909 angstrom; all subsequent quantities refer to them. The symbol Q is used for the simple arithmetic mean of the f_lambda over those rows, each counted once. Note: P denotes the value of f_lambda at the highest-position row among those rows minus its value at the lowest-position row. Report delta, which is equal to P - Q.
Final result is -7.3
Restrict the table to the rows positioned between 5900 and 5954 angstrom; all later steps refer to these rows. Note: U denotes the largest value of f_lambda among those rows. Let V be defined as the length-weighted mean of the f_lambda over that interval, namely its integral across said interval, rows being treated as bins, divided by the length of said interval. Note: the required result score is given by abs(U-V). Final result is 0.7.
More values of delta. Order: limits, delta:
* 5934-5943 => -10.9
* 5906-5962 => -10.6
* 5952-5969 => -10.4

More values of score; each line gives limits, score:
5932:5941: 0.3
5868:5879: 1.1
